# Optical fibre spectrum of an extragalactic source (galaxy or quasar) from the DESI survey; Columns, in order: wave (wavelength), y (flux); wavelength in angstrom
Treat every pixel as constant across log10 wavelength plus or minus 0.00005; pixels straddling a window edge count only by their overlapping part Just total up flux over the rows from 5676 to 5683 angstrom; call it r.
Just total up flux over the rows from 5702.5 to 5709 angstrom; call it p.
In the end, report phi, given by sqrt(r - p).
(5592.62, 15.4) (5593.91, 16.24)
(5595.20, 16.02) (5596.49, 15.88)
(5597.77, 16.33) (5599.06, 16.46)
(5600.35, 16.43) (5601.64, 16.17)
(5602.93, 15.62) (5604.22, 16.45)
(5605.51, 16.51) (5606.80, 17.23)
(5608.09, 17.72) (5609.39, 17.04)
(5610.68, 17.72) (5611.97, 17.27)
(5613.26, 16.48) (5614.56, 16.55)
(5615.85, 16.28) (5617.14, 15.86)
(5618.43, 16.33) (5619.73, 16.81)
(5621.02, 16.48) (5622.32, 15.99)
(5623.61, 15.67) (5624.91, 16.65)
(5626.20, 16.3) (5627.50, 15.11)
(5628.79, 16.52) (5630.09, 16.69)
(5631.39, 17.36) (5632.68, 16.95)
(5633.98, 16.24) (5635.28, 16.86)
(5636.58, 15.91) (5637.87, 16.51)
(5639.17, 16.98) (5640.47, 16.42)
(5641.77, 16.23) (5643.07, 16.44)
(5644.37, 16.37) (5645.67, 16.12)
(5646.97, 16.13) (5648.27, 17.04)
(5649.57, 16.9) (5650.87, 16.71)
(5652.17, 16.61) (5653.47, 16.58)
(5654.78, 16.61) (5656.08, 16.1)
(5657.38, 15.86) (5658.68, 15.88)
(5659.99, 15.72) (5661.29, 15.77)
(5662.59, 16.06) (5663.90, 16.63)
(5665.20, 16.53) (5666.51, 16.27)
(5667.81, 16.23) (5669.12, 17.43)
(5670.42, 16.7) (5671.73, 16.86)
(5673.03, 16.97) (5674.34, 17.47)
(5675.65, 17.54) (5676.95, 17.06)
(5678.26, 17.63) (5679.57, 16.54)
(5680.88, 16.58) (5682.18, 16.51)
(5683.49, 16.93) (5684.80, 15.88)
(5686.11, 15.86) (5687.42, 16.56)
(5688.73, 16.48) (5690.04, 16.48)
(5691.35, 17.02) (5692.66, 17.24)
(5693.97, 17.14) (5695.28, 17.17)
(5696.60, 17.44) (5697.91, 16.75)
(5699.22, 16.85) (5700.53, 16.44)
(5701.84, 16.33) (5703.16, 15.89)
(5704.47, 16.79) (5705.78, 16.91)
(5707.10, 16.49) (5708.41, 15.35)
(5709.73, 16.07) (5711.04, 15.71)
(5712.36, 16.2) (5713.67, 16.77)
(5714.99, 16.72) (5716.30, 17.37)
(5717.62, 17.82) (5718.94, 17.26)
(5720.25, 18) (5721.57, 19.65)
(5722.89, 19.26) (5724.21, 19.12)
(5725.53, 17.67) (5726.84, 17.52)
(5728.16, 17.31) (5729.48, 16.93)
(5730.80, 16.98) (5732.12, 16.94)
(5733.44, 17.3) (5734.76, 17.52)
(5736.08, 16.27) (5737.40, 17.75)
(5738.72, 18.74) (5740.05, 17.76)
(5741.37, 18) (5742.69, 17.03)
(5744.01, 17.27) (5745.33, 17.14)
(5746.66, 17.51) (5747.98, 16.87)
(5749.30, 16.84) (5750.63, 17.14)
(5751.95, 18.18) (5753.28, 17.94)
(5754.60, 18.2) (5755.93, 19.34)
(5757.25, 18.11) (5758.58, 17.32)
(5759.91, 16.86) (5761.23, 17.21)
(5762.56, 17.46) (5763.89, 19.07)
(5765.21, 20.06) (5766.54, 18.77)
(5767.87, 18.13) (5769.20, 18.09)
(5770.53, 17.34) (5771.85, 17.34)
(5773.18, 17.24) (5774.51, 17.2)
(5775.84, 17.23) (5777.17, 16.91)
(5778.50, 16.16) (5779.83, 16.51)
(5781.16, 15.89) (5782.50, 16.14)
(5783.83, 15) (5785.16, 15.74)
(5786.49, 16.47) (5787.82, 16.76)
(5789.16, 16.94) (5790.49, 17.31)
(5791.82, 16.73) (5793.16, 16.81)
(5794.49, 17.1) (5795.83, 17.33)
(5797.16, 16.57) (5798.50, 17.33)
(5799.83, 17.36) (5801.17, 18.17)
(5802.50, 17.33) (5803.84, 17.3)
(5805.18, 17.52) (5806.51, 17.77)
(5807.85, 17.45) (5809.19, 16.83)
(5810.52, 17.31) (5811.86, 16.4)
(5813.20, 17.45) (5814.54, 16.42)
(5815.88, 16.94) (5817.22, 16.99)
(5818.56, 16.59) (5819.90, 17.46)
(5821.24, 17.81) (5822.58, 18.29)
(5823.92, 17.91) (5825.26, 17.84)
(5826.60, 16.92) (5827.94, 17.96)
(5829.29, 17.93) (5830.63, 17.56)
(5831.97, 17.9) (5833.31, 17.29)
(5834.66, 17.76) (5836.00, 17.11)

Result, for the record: 1.7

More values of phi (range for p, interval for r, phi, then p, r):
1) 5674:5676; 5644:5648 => 3.7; 35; 49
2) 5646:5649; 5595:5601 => 6.9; 33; 81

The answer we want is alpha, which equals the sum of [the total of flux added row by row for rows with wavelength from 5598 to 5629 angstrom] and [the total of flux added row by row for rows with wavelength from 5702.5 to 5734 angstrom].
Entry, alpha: 808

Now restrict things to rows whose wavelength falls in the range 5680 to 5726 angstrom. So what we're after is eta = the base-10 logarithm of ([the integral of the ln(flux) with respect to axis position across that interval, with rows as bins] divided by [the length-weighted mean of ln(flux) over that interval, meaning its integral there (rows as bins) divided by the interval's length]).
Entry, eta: 1.7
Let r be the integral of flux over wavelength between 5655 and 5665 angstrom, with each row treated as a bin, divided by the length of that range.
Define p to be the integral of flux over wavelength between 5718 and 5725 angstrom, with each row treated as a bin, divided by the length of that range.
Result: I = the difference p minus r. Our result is 2.5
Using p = 18.6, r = 16.1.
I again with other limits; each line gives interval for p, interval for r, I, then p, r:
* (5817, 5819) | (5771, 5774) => -0.6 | 16.8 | 17.3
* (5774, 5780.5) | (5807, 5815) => -0.2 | 16.8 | 17.0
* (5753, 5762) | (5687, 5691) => 1.3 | 17.8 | 16.5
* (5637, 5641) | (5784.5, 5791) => 0.0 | 16.6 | 16.6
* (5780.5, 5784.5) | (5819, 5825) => -2.2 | 15.7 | 17.8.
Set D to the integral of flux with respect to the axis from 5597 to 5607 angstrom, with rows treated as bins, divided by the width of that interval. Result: 16.4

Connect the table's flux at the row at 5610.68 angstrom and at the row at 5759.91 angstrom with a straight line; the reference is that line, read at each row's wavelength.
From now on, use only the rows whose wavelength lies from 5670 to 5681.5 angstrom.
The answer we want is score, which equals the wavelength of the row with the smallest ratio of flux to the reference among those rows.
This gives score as 5679.57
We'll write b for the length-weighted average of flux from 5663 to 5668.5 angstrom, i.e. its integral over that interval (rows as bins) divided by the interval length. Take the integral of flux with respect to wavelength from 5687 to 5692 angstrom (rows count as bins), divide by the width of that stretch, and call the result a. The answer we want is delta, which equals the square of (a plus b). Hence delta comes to 1091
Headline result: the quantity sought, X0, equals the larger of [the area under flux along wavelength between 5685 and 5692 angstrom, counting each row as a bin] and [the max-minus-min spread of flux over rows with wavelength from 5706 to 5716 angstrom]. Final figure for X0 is 115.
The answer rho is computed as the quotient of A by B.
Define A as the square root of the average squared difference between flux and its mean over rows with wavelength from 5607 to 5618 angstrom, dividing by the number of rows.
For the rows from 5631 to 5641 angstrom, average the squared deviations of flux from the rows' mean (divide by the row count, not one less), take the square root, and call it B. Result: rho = 1.5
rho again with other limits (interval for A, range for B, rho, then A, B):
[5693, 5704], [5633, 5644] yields 1.5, 0.48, 0.32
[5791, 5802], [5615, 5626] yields 1.3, 0.47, 0.37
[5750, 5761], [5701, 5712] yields 1.5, 0.73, 0.50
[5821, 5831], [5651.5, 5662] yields 1.0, 0.37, 0.37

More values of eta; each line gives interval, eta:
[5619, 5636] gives 1.2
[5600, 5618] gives 1.3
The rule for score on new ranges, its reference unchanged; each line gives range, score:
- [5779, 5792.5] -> 5783.83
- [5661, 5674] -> 5661.29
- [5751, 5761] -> 5759.91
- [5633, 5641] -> 5636.58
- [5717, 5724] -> 5718.94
